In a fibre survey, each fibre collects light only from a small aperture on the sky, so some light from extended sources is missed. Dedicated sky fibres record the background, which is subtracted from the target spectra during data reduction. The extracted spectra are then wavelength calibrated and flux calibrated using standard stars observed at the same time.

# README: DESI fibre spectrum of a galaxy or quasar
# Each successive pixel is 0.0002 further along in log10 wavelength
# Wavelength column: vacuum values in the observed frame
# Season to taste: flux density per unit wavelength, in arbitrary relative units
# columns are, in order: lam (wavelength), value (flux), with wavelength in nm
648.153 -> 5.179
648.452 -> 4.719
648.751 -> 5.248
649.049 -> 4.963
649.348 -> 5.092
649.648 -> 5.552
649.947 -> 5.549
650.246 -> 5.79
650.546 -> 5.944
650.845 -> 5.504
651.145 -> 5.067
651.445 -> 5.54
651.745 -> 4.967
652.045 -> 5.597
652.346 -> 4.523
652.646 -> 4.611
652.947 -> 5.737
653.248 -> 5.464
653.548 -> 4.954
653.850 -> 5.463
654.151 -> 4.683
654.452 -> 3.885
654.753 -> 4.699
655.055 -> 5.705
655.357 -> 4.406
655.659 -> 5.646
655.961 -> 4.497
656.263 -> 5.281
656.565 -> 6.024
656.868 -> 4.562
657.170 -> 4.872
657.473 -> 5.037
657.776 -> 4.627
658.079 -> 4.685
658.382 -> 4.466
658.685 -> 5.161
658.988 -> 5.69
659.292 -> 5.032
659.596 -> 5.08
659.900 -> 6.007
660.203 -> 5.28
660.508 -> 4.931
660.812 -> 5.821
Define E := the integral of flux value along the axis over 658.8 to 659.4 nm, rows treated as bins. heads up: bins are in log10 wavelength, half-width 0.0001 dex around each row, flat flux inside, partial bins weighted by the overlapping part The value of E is 3.2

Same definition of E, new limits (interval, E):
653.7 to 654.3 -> 3.0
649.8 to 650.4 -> 3.4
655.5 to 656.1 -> 3.0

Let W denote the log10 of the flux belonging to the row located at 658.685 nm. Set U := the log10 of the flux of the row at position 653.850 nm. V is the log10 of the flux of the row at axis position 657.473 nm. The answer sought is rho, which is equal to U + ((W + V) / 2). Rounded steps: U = 0.737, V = 0.70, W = 0.71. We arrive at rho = 1.44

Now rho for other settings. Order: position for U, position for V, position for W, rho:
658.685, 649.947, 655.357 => 1.41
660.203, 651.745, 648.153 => 1.43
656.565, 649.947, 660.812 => 1.53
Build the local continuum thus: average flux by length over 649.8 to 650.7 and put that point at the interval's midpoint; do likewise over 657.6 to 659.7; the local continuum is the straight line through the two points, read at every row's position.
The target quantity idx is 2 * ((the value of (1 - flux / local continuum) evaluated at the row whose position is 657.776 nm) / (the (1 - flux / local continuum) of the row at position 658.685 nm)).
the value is -4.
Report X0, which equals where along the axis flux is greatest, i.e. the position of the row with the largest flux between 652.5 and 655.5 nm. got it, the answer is 652.947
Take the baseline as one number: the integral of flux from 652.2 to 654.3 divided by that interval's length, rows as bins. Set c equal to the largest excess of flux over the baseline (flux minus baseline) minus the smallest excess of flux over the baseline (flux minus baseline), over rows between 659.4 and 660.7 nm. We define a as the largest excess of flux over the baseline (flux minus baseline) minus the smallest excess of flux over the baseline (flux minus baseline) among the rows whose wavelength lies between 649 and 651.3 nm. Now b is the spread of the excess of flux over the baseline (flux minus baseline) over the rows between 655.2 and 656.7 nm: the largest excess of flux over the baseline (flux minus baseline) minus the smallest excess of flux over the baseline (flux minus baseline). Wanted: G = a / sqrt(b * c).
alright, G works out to 0.7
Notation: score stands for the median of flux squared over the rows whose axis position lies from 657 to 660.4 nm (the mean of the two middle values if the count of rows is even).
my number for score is 25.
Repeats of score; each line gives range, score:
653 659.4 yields 25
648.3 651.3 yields 29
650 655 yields 28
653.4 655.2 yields 23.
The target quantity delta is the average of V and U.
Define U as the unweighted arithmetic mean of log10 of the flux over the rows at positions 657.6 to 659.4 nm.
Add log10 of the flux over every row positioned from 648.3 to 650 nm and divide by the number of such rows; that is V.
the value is 0.703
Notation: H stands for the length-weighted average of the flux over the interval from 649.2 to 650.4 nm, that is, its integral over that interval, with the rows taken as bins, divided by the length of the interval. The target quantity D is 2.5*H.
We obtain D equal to 13.7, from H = 5.49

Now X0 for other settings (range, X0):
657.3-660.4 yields 659.900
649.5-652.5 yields 650.546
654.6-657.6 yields 656.565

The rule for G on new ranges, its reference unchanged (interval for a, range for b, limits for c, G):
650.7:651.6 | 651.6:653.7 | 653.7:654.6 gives 0.3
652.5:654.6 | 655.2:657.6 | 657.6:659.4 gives 1.3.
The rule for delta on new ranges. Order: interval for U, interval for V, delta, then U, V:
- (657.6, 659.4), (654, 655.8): 0.687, 0.693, 0.681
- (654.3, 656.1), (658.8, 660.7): 0.702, 0.678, 0.726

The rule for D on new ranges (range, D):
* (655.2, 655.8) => 12.5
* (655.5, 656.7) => 13.4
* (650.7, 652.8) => 12.8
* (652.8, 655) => 12.5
